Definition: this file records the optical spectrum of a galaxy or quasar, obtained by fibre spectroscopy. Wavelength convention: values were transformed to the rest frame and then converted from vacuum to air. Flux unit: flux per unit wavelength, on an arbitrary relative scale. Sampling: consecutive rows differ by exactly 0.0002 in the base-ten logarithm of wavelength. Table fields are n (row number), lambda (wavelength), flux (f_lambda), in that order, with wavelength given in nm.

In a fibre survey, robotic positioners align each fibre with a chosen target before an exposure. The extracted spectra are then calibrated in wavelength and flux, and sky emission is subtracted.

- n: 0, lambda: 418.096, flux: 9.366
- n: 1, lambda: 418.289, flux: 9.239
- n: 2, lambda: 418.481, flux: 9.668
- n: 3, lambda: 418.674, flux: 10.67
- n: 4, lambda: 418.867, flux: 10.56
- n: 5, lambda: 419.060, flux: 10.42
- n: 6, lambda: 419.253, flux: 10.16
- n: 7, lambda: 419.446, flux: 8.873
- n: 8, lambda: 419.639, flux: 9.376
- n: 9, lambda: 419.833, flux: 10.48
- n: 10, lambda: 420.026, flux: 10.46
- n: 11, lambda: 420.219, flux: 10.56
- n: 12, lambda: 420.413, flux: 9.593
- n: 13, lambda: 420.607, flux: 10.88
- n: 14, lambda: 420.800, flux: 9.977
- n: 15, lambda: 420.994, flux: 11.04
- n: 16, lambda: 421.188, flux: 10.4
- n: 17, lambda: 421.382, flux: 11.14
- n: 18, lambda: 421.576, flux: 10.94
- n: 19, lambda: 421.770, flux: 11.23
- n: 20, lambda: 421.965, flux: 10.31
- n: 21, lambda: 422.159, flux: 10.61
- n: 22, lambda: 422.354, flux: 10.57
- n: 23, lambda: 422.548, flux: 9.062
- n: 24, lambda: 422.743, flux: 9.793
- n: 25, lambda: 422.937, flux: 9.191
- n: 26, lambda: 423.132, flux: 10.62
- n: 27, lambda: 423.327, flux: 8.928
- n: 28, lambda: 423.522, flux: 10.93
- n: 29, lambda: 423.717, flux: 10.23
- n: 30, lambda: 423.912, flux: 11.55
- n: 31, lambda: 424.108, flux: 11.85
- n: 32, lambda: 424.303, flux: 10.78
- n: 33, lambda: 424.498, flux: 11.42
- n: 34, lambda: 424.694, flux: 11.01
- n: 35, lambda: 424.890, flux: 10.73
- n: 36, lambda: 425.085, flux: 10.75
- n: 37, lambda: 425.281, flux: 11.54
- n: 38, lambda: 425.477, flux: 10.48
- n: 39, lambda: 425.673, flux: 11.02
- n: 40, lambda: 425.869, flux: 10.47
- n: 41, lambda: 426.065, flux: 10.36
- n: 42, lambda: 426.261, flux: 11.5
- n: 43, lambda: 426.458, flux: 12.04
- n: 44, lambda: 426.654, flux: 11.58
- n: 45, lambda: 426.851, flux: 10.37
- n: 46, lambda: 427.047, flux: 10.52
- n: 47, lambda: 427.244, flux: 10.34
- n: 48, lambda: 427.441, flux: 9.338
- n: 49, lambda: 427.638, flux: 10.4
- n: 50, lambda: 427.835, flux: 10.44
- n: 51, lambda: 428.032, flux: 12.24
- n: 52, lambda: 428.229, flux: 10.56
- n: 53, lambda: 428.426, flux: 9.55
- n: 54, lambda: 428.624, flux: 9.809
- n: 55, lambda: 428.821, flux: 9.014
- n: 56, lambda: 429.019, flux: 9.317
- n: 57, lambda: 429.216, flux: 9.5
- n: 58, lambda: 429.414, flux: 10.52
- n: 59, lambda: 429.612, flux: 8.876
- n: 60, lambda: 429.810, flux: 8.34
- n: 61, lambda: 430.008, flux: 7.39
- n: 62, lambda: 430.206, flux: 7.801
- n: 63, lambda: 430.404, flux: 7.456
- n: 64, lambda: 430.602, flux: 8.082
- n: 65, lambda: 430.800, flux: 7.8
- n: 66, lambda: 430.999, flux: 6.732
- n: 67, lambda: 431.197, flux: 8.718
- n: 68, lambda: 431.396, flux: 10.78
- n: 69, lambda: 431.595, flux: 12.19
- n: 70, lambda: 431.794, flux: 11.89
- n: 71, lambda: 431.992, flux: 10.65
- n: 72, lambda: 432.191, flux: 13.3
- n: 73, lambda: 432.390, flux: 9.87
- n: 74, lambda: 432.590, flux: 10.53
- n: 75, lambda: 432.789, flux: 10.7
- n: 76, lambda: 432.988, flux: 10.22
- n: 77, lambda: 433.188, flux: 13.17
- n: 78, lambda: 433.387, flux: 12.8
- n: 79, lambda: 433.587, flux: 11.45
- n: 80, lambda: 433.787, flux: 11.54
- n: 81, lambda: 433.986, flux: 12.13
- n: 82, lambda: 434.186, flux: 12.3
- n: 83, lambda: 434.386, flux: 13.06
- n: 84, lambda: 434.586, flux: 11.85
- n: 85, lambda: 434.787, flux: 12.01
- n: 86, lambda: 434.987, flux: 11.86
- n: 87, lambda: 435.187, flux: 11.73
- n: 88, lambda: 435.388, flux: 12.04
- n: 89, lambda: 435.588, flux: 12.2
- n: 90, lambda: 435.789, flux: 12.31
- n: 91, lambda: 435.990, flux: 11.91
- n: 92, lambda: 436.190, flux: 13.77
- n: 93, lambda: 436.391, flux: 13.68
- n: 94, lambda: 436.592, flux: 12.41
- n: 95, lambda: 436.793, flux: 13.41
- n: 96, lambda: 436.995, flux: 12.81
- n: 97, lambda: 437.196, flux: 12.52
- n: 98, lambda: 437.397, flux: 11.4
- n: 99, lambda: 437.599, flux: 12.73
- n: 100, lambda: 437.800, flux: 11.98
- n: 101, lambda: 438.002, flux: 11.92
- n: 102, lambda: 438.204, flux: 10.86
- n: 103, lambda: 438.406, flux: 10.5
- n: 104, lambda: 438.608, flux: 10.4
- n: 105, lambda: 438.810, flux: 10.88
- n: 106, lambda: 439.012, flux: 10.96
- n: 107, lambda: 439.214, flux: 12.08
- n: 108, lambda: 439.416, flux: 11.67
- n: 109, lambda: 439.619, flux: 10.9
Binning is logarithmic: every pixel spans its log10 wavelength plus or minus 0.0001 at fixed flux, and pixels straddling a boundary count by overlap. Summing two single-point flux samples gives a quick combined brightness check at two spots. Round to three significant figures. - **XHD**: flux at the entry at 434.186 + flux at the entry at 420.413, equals 21.9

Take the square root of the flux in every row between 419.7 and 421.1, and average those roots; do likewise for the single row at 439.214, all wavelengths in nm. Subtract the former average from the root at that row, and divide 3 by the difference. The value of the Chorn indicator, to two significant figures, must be 12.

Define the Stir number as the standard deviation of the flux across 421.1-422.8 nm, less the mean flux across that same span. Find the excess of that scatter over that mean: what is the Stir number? -9.8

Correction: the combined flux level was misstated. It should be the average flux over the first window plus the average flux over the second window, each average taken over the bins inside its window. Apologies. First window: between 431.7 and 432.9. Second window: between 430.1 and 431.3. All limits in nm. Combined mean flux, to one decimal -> 18.9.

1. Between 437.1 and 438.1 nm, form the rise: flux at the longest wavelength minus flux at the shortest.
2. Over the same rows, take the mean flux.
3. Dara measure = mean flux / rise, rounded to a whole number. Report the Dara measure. -20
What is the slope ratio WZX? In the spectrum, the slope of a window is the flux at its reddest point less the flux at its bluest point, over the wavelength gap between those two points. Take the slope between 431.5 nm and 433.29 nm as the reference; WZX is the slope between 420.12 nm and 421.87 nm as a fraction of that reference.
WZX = 0.70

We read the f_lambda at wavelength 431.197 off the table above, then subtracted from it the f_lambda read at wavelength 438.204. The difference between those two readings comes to -2.1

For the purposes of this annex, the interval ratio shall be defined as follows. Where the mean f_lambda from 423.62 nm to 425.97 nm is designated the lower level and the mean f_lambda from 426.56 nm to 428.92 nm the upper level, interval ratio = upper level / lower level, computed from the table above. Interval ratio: 0.94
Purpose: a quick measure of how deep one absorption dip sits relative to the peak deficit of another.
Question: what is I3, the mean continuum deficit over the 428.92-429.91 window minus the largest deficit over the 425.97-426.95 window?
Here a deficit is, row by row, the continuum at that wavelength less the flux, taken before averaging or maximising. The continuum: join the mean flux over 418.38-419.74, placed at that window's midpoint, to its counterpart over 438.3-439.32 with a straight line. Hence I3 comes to 1.2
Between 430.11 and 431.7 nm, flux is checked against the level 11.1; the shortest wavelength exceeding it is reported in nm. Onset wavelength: 431.595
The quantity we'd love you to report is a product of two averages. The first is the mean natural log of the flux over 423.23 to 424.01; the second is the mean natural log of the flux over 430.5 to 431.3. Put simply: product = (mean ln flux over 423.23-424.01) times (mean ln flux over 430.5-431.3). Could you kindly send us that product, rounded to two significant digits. 4.8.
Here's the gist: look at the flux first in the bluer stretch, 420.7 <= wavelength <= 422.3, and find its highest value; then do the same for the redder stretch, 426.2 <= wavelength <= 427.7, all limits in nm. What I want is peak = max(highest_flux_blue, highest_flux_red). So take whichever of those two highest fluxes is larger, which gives 12.0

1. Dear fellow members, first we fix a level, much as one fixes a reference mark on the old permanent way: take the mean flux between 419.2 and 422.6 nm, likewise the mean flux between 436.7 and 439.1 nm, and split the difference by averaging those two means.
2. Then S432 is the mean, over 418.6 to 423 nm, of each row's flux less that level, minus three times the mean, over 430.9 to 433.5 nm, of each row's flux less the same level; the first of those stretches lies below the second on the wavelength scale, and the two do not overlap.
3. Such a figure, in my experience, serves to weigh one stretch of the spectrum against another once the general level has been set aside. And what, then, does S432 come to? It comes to 0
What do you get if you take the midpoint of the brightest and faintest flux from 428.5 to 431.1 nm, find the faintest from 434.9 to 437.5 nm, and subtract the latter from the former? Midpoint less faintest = -2.8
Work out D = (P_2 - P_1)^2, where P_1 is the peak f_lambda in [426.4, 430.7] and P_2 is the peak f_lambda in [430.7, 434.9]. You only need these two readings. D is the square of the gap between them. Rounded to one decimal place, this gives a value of 1.1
